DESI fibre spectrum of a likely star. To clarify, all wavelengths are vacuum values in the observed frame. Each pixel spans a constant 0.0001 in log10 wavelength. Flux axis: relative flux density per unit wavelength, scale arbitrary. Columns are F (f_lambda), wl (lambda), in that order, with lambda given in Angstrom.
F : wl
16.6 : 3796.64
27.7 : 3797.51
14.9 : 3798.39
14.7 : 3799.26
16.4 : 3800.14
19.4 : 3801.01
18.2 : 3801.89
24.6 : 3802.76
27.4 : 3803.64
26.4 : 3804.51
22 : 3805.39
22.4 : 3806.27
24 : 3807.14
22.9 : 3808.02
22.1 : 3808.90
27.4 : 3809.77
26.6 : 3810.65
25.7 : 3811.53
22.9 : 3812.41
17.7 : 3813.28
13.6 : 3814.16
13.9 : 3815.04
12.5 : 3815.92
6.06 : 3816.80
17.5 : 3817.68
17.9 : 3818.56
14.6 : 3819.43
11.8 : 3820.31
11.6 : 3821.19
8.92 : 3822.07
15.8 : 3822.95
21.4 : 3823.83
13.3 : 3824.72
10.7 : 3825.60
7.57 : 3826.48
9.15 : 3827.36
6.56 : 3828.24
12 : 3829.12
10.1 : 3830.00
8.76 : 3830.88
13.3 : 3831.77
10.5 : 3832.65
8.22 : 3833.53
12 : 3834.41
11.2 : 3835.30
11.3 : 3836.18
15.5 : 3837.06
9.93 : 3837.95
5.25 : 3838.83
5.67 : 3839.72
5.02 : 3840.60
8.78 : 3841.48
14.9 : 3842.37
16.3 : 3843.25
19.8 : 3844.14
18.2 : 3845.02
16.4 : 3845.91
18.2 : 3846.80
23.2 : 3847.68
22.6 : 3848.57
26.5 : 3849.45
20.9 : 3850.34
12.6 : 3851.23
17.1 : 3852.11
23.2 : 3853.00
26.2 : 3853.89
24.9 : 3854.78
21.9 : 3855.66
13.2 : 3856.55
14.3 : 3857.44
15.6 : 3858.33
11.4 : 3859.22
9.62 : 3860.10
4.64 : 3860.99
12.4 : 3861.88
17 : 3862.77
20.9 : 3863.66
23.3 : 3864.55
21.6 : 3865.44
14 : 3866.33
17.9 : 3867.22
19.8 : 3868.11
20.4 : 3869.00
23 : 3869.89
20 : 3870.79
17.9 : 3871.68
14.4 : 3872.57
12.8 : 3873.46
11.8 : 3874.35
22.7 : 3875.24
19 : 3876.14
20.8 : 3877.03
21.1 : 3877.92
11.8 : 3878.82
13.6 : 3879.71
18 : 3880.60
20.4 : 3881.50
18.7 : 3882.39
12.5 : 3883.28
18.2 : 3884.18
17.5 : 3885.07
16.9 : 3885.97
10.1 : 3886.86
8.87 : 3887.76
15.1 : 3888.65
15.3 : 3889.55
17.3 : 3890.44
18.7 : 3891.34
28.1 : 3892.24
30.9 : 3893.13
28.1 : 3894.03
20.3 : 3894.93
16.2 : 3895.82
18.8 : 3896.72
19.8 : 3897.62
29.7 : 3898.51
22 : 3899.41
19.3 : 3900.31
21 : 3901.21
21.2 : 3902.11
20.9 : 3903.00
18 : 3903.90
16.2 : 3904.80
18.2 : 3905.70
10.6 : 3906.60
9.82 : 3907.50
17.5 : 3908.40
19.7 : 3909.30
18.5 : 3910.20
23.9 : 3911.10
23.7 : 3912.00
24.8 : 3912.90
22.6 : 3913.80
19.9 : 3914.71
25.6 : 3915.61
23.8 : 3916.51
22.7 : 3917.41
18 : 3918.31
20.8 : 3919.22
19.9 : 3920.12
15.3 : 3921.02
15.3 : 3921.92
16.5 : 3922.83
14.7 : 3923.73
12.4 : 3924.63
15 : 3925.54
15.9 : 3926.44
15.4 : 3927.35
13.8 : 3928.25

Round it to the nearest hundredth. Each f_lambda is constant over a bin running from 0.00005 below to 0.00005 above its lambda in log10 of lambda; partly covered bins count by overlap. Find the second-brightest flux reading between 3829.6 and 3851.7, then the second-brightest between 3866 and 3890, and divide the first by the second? 1.02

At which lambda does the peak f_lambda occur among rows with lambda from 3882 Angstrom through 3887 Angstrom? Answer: 3882.39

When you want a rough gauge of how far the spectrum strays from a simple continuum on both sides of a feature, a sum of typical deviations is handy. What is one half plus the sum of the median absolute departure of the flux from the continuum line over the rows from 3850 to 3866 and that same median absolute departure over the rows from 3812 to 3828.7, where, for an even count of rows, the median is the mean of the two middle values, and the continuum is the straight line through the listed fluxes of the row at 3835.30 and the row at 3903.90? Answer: 10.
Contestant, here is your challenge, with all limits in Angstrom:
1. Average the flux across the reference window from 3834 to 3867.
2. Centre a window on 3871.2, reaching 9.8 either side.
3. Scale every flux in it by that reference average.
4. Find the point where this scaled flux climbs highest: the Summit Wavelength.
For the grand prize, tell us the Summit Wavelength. 3864.55 Angstrom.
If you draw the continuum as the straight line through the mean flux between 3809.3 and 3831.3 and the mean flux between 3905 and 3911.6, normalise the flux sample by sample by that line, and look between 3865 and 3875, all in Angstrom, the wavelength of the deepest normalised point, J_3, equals 3874.35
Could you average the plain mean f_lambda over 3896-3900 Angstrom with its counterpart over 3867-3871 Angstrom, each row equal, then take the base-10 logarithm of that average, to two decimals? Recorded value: 1.33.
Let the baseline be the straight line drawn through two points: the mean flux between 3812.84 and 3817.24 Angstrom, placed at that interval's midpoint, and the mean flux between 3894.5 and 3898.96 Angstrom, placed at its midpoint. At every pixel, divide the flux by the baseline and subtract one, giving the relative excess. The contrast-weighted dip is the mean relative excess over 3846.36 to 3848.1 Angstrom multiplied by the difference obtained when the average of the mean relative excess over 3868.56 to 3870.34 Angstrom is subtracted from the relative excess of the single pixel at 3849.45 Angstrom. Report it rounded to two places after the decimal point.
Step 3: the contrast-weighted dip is 0.13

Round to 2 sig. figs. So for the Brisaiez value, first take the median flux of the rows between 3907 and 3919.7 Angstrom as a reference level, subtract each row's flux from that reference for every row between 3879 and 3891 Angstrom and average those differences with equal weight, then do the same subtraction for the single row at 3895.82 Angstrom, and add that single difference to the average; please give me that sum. 12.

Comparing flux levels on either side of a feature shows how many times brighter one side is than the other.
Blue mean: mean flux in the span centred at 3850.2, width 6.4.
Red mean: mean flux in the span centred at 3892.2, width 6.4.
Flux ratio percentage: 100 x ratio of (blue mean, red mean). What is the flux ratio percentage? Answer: 92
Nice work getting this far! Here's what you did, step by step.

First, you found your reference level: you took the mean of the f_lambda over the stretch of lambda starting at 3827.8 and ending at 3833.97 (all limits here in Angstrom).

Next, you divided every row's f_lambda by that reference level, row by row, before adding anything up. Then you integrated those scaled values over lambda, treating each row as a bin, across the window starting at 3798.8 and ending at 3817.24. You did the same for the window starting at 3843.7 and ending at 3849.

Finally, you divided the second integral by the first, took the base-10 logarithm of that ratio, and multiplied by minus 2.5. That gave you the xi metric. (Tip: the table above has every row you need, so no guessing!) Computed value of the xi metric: 1.4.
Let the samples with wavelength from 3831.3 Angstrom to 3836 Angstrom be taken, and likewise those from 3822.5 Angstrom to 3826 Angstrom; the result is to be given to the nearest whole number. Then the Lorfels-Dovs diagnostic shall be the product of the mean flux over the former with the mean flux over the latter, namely 169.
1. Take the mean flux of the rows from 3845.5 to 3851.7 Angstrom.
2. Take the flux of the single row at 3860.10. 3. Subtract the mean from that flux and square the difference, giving 109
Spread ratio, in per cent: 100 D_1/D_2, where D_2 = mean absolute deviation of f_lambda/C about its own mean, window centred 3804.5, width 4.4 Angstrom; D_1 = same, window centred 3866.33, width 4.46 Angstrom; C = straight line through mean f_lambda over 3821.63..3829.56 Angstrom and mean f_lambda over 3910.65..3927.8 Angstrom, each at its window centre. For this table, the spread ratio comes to 88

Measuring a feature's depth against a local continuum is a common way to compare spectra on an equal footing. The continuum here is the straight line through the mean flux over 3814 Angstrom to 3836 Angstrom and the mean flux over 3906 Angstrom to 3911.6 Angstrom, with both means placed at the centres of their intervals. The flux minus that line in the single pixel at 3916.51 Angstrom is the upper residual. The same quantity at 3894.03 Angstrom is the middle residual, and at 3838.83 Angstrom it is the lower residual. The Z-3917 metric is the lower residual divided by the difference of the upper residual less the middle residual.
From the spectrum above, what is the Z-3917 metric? 1.3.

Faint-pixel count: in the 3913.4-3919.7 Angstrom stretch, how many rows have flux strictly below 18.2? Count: 1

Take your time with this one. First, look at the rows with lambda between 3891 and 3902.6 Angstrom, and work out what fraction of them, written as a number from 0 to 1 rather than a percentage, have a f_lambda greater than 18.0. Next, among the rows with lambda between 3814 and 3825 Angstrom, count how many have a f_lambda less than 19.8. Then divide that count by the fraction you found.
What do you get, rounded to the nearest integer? 13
